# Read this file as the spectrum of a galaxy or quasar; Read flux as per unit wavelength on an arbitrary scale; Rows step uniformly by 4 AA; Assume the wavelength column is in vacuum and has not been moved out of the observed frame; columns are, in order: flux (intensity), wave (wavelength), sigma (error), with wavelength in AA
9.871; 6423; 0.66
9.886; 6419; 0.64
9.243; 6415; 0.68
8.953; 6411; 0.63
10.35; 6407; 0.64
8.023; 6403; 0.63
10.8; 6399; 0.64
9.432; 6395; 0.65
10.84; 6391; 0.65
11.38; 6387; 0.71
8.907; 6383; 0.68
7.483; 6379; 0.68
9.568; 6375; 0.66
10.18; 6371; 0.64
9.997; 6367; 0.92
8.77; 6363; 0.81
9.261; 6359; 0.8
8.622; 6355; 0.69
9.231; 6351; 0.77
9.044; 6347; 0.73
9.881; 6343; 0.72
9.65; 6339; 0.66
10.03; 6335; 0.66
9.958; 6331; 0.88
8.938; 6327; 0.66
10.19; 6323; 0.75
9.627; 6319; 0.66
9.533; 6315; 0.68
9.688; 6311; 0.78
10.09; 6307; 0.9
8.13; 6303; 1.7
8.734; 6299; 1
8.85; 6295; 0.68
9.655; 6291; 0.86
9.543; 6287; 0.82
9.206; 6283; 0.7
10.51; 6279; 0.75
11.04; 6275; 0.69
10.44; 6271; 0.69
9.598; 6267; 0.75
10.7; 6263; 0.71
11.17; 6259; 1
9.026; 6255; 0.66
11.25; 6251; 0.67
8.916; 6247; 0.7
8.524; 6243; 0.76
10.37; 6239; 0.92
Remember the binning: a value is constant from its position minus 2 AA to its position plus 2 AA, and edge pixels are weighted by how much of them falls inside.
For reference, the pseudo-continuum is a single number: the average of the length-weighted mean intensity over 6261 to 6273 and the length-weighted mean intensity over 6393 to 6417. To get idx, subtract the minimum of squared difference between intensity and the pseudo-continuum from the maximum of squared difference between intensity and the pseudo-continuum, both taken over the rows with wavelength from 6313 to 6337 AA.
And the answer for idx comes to 0.8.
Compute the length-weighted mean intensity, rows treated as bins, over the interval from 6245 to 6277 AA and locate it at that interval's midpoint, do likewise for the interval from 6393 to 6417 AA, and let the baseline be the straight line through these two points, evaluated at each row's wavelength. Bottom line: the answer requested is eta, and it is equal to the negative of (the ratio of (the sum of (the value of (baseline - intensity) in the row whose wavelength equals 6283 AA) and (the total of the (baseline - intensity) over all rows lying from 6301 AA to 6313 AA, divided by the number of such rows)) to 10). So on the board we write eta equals -0.16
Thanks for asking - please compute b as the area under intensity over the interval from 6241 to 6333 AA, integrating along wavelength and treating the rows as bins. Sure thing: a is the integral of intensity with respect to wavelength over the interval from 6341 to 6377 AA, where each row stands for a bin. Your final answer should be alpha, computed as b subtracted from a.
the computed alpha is -555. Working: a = 338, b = 893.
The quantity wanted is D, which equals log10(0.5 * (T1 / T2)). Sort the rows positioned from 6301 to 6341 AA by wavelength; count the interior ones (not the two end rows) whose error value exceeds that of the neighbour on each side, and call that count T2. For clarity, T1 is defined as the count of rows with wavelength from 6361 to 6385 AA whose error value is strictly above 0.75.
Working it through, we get -0.3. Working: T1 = 2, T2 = 2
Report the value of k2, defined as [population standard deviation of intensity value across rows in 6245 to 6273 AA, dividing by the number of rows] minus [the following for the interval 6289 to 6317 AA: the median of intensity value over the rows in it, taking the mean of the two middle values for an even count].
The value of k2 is -8.6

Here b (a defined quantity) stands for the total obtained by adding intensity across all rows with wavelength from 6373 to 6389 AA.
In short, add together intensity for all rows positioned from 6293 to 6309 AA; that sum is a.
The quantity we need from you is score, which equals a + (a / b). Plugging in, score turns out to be 36.8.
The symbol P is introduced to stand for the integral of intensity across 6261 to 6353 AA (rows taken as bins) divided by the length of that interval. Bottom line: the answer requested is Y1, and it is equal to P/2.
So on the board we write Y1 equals 4.83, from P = 9.7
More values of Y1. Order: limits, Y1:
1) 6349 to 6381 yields 4.57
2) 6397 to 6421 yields 4.77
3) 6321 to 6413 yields 4.77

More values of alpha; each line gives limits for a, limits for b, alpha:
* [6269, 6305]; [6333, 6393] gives -227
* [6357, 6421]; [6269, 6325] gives 71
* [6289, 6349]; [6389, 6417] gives 297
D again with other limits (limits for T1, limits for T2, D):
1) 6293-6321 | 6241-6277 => 0.0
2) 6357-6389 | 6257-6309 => -0.4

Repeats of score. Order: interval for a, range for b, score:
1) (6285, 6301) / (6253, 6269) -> 37.7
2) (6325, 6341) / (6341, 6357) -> 39.6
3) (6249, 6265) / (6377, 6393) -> 43.2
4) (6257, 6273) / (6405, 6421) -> 43.0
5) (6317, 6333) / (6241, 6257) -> 39.7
